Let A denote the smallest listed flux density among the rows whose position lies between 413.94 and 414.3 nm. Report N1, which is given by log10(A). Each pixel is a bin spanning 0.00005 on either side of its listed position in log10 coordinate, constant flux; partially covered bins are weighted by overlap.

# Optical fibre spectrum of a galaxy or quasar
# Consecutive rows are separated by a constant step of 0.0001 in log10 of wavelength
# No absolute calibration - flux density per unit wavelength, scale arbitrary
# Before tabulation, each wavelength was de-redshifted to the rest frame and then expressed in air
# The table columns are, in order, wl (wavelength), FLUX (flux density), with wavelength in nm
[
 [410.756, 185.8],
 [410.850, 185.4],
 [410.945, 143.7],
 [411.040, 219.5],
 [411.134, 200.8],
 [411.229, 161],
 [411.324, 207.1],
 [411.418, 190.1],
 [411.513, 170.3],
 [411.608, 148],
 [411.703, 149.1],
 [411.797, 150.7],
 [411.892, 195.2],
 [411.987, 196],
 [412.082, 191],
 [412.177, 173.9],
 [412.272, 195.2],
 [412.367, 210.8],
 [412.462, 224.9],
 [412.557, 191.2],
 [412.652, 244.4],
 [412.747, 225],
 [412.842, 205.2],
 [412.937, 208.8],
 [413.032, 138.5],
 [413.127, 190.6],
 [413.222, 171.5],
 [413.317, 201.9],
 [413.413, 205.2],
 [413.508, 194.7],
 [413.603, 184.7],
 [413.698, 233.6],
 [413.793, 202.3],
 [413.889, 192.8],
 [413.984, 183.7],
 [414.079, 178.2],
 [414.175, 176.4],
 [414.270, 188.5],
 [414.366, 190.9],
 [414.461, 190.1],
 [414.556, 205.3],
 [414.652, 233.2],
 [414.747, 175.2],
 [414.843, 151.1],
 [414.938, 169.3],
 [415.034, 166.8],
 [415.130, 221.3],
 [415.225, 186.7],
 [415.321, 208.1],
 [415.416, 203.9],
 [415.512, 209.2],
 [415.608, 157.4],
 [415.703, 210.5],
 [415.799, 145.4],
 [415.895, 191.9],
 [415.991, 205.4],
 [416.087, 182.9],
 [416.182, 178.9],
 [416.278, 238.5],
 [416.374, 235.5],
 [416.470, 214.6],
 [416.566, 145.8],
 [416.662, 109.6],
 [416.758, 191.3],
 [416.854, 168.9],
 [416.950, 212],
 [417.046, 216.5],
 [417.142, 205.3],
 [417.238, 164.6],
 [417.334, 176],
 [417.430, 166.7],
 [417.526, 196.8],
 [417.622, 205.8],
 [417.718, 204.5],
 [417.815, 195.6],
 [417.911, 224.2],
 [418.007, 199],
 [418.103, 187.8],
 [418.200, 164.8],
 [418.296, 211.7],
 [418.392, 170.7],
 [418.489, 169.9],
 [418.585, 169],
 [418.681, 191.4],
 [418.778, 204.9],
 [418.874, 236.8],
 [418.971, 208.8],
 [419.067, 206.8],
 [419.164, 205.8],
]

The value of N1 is 2.25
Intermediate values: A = 176.4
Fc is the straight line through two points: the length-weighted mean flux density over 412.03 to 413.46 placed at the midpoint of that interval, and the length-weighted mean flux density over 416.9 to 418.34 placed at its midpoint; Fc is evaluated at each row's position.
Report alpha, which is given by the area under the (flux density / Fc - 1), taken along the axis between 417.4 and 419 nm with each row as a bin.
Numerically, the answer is 0.00 nm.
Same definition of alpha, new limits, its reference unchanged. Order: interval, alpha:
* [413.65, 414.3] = -0.01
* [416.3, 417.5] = -0.06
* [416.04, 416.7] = -0.03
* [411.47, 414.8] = -0.11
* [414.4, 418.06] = -0.09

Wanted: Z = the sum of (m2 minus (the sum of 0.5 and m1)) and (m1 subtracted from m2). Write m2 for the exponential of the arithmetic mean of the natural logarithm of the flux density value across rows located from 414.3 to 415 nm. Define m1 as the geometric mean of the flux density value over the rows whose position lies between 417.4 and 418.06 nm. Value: -24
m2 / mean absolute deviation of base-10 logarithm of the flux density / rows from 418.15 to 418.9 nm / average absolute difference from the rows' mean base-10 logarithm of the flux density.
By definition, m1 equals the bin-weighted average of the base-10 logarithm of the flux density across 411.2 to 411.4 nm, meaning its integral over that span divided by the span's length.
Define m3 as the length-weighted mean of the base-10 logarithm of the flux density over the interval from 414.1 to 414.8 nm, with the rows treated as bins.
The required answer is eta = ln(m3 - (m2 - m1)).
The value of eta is 1.51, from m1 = 2.27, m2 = 0.048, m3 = 2.28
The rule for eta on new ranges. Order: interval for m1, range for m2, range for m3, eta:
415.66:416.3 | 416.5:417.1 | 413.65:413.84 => 1.51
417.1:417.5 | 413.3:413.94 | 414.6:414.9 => 1.50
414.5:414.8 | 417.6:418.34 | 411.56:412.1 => 1.51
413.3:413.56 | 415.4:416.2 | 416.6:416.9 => 1.49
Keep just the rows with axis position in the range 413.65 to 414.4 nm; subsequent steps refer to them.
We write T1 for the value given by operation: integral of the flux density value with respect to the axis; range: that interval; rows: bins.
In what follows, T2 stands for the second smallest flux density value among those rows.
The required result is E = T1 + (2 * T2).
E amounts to 501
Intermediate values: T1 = 145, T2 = 178.2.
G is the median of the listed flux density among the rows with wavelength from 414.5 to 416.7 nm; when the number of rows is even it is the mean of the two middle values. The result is 191.9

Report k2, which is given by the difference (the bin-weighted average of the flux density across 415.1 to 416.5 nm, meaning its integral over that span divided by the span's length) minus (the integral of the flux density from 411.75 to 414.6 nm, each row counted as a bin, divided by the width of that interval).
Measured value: 4.2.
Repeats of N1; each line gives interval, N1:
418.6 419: 2.28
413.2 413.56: 2.23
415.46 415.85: 2.16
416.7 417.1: 2.23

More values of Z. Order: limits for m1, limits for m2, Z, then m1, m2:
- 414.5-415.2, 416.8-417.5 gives -2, 187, 186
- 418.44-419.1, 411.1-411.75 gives -47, 197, 174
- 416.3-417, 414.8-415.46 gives 15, 177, 185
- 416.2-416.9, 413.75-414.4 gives 13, 180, 187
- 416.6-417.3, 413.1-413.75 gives 38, 177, 197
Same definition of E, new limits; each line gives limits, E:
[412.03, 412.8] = 541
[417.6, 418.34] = 523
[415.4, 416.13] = 452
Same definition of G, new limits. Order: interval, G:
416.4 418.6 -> 191.3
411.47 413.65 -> 194.7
